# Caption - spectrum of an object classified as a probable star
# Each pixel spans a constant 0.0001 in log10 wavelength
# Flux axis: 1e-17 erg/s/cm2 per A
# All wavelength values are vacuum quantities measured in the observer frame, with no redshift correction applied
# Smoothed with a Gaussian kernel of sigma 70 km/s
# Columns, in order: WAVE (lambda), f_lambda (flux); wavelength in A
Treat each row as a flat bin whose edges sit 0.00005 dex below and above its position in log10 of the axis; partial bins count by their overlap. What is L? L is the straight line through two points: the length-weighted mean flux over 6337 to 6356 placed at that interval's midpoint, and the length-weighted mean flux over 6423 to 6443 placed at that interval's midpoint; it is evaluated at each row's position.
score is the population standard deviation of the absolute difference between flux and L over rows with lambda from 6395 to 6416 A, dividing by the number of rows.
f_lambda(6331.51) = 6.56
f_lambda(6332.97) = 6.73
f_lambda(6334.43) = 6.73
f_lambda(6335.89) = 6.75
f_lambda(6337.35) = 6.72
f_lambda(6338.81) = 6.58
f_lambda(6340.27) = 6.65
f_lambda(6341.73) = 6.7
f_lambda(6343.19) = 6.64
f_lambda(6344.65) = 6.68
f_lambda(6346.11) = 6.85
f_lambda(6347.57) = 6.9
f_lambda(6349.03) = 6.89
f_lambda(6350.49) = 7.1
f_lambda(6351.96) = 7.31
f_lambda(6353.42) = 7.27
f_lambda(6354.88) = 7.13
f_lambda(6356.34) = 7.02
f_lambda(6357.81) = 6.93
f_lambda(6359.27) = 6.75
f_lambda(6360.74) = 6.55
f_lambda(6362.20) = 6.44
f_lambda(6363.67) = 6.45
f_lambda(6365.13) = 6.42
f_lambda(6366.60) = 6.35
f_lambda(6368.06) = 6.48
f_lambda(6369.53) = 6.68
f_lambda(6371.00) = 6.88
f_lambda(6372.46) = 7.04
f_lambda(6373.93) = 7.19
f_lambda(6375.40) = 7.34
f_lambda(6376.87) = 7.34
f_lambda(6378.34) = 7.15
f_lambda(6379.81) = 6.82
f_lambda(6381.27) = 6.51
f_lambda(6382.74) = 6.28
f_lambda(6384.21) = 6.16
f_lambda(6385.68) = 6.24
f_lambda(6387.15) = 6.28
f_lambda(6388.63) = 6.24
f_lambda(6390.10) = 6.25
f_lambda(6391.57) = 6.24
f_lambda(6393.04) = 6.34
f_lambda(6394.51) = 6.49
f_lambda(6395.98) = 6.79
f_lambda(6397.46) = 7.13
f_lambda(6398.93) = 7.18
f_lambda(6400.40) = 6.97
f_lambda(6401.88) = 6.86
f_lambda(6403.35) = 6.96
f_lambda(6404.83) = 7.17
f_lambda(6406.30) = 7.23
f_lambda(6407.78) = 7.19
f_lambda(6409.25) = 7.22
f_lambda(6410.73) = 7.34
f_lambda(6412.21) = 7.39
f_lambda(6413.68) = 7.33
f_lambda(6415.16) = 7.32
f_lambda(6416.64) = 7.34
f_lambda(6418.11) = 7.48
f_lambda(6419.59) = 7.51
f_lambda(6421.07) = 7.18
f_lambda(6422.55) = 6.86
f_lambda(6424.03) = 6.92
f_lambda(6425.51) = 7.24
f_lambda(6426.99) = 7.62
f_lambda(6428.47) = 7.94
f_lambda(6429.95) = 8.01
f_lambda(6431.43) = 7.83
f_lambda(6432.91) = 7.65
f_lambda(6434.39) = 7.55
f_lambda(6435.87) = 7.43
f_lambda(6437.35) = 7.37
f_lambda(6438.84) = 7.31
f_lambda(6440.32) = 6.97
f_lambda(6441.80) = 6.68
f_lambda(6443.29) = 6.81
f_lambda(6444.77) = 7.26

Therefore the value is 0.13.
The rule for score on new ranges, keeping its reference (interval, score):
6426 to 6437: 0.21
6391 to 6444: 0.26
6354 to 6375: 0.22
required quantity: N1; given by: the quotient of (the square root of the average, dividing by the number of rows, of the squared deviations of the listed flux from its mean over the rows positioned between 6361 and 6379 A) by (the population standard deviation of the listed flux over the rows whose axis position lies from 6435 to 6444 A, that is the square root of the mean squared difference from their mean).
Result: 1.3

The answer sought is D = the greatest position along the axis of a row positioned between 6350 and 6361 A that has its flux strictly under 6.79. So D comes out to 6360.74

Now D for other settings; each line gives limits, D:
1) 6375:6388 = 6387.15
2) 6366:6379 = 6369.53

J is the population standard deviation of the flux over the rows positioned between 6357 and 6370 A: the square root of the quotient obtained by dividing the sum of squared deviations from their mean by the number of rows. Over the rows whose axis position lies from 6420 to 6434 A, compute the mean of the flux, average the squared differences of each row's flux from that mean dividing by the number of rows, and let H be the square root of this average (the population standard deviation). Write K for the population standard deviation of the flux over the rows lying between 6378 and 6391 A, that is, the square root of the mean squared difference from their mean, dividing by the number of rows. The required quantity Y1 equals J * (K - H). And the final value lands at -0.02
